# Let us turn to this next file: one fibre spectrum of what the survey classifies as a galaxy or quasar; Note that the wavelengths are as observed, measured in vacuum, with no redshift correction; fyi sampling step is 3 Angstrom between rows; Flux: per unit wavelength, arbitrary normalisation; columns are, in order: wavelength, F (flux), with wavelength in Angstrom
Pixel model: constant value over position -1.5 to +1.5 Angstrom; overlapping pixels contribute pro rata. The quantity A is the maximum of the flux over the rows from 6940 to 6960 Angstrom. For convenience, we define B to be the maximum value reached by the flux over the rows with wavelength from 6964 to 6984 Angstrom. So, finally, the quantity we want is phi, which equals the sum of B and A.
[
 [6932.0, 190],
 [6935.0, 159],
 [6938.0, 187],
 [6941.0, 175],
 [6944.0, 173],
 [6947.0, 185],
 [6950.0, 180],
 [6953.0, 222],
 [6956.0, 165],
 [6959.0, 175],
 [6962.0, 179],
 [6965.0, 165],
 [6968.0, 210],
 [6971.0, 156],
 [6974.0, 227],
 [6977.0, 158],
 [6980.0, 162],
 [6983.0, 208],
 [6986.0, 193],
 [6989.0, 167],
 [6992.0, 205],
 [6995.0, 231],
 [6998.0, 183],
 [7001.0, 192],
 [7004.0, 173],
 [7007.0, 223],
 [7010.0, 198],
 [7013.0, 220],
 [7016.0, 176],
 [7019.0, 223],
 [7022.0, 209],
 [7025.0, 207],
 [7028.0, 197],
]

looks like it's 449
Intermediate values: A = 222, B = 227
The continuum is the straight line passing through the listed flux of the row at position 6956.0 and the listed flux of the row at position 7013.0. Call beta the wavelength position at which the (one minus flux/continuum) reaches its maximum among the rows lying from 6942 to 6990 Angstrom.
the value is 6989.0 Angstrom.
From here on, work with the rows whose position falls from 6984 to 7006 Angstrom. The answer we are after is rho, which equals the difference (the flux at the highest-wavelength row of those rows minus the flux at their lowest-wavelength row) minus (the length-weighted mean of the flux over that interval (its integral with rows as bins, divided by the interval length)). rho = -213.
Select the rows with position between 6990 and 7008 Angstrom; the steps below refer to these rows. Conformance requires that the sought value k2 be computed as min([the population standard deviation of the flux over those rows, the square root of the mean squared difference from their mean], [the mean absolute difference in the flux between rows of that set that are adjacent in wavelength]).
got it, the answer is 20.8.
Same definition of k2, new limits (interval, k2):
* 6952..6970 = 22.1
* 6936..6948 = 6.1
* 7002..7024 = 19.9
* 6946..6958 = 21.0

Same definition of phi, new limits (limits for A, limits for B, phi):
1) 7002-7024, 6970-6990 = 450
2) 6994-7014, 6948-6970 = 453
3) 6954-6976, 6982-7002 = 458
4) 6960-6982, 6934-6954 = 449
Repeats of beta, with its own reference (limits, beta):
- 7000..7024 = 7016.0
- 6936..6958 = 6956.0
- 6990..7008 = 7004.0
